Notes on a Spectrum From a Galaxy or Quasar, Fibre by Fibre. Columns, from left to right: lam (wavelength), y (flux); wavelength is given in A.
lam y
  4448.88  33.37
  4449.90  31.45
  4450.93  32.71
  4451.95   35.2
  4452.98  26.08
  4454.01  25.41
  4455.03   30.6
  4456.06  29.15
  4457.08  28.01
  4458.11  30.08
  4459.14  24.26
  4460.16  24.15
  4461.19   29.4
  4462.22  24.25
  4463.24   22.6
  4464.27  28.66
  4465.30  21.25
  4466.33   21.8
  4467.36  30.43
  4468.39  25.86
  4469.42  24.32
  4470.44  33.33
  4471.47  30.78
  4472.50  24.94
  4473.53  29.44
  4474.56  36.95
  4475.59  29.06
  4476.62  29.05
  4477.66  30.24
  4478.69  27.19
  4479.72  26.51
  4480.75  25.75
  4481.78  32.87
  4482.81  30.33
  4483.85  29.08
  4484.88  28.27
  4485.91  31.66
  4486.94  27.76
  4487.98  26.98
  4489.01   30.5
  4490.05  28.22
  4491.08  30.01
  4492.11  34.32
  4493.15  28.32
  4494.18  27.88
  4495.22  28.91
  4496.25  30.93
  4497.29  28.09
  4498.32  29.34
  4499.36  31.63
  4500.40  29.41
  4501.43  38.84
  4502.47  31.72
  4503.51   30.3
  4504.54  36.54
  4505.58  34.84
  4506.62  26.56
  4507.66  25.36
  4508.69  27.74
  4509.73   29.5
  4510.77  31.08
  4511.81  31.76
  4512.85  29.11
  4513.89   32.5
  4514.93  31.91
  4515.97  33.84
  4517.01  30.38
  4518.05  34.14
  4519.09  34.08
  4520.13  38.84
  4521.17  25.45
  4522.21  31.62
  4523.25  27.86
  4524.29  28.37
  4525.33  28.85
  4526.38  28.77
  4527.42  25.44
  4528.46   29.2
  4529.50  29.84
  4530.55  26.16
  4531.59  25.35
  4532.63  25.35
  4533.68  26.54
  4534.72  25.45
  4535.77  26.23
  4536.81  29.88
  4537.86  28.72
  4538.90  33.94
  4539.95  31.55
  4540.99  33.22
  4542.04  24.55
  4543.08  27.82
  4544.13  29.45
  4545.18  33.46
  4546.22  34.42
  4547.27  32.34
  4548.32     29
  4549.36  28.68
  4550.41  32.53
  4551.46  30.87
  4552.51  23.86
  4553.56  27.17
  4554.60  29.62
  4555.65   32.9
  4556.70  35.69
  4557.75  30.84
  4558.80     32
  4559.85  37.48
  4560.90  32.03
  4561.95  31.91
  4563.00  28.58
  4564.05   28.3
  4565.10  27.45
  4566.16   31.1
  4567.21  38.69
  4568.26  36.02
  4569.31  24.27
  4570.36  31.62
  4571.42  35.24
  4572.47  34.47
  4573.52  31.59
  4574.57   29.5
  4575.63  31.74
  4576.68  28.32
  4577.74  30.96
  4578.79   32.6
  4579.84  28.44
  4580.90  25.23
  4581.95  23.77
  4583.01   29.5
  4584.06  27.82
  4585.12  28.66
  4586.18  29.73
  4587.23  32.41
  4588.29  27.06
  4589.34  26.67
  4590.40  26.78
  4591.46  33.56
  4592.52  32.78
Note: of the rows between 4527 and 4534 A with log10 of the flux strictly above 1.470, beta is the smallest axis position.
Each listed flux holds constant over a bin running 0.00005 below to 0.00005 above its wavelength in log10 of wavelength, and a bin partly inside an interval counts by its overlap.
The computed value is 4529.50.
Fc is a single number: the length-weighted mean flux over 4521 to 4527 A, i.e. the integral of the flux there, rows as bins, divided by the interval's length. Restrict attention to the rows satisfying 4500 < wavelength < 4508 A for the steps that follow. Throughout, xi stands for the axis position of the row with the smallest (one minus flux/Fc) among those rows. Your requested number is 4501.43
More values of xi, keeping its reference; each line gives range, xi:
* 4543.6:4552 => 4546.22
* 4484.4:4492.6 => 4492.11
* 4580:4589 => 4587.23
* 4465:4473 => 4470.44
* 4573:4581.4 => 4578.79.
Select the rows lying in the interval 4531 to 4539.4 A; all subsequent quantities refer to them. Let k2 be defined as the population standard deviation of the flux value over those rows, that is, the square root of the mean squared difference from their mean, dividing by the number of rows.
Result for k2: 2.84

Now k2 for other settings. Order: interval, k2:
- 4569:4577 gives 3.28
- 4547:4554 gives 2.85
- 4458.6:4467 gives 2.81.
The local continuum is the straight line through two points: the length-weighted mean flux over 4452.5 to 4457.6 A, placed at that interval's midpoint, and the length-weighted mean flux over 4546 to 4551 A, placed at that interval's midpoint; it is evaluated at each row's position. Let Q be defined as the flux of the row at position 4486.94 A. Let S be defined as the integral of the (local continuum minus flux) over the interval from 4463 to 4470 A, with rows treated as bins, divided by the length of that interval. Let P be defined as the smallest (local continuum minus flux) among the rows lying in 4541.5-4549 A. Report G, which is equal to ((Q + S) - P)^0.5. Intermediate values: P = -3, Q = 27.76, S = 3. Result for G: 5.8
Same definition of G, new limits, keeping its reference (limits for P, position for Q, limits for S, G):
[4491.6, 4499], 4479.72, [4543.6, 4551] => 5.6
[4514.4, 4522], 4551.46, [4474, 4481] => 6.2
